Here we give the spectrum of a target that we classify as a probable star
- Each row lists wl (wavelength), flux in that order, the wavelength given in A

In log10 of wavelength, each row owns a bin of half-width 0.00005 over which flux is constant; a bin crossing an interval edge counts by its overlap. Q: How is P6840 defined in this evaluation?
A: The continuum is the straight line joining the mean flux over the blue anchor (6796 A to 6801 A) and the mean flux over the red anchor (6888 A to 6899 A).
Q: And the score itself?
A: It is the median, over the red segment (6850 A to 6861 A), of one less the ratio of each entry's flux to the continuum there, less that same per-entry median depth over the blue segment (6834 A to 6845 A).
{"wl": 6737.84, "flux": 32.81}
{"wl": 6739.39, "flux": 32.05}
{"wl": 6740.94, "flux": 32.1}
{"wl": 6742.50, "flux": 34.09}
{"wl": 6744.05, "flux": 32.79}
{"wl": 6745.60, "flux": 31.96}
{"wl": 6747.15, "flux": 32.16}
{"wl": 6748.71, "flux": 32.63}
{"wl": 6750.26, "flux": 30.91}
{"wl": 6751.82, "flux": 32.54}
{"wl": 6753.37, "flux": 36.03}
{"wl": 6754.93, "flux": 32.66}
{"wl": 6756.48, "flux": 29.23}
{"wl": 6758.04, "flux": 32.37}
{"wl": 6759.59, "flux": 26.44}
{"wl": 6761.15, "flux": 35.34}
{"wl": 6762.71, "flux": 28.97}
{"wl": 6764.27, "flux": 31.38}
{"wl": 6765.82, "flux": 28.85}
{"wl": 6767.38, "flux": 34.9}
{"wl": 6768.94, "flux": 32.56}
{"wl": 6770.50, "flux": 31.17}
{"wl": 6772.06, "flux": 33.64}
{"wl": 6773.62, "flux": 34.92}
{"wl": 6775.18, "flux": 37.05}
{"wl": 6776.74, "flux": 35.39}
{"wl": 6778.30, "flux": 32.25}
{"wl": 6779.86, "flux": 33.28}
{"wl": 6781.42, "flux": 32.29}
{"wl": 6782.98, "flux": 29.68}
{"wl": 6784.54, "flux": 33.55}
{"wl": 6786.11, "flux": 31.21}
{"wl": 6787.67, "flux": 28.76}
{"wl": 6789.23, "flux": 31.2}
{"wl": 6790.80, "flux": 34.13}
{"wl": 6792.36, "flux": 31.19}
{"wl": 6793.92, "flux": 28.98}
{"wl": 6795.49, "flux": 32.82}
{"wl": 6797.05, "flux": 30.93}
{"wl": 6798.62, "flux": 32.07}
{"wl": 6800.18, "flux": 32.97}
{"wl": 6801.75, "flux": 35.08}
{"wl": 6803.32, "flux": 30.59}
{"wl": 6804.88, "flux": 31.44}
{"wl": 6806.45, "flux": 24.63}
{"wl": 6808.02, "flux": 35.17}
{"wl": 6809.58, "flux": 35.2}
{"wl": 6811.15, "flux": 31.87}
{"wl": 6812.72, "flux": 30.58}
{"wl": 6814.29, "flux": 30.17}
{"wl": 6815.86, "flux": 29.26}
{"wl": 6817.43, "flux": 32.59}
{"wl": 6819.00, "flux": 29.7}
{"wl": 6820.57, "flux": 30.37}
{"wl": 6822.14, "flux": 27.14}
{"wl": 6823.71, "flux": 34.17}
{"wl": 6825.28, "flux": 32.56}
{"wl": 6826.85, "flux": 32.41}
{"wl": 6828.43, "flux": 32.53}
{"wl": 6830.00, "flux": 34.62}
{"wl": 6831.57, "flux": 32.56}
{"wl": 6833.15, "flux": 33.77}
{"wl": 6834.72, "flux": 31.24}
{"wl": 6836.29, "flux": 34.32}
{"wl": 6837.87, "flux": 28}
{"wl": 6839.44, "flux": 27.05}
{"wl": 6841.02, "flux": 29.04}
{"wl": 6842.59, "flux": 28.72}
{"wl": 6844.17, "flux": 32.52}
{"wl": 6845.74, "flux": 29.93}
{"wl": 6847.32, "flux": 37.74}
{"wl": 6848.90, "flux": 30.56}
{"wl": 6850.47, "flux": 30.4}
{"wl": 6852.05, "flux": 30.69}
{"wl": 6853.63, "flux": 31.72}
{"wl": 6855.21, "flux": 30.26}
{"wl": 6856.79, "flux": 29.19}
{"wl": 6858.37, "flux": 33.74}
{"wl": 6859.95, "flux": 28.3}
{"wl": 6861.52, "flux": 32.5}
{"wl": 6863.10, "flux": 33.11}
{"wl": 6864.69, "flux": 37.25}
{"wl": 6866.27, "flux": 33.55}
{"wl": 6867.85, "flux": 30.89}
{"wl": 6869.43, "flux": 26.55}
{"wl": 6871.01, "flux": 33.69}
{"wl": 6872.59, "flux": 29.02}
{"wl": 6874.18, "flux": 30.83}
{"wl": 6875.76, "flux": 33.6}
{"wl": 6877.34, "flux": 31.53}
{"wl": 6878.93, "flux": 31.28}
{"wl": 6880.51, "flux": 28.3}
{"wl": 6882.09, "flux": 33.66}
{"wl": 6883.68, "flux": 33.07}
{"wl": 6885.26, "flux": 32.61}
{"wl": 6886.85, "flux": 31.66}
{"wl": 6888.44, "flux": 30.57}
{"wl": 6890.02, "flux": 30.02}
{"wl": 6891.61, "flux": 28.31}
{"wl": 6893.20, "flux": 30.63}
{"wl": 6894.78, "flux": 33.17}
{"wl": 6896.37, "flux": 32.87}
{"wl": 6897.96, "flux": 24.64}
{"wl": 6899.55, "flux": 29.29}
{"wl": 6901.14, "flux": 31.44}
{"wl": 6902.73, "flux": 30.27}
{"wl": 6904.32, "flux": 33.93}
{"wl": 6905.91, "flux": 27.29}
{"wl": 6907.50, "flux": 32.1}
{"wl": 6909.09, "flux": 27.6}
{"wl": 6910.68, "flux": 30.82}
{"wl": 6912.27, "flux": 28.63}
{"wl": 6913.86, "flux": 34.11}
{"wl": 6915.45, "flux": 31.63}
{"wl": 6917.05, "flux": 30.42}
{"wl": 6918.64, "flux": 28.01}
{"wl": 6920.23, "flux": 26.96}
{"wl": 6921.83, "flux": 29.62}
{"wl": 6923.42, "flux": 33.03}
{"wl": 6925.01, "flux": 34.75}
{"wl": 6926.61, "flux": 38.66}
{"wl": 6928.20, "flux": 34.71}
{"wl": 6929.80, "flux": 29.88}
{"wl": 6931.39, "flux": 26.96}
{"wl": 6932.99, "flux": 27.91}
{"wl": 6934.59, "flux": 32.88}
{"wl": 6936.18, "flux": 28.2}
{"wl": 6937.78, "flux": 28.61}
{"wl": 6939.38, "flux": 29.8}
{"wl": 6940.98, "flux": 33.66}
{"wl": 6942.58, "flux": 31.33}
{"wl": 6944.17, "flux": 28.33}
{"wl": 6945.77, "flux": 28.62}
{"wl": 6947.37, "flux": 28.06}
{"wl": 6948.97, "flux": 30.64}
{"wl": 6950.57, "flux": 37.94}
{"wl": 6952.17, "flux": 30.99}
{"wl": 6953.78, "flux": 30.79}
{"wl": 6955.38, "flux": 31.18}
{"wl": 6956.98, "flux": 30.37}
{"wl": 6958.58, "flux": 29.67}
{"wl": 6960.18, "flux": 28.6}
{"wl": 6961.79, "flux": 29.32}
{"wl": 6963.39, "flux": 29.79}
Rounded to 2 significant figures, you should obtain -0.050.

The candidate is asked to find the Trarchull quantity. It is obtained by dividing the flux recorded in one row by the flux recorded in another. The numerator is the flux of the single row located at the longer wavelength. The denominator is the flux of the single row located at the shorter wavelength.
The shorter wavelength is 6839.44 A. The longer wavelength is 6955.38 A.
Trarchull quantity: 1.15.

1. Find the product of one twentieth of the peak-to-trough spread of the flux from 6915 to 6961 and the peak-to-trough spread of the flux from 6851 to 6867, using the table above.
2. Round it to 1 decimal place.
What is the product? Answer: 5.2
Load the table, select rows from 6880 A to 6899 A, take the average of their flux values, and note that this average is 30.8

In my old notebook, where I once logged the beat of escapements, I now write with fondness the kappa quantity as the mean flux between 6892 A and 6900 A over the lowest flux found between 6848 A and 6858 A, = 1.03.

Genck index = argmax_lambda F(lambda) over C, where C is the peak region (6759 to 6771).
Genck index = 6761.15 A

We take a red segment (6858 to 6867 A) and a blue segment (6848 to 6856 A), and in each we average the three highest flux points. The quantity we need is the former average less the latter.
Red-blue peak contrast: 3.9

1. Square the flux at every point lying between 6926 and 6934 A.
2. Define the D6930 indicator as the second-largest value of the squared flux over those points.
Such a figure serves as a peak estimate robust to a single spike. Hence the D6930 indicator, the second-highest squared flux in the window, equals 1205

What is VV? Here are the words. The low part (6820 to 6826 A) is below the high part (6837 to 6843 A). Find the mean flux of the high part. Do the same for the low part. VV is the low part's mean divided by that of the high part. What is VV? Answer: 1.10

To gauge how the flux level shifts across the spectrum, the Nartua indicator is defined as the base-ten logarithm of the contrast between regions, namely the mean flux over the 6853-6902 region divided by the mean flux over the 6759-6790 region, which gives -0.013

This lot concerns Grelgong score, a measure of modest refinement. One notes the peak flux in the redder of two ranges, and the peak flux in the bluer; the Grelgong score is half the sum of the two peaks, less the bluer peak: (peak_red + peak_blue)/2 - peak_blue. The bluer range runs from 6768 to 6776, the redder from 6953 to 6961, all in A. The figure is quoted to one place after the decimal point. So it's -2.9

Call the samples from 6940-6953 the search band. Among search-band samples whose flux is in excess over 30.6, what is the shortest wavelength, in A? 6940.98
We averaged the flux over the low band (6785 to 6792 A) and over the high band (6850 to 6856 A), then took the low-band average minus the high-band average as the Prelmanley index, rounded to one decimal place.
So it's 0.6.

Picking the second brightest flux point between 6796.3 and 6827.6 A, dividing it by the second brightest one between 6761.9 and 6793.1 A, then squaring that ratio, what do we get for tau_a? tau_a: 0.99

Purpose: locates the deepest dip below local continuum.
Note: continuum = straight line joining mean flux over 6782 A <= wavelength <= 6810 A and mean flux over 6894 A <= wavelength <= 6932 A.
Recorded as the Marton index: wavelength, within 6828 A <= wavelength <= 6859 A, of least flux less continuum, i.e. 6839.44 A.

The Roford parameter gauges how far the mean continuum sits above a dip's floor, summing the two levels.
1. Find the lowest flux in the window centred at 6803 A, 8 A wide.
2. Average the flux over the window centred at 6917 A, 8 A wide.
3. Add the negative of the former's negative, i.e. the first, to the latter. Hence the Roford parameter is 55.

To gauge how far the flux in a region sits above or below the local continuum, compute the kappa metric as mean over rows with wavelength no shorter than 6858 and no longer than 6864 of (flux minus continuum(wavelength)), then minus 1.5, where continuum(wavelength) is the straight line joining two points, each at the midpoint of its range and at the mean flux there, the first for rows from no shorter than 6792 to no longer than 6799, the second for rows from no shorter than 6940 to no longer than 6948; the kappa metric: -0.3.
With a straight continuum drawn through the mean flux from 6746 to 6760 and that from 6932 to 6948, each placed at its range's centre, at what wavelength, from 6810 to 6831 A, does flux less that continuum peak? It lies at 6830.00 A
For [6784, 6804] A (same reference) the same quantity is 6801.75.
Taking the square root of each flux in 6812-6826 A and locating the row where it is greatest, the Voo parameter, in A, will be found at 6823.71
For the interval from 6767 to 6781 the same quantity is 6775.18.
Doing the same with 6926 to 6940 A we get 6926.61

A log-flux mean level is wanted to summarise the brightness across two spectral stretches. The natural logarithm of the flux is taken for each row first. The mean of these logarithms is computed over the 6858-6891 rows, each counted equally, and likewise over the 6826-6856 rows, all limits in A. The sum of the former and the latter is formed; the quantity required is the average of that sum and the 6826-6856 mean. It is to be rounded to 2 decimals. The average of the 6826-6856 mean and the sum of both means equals 5.17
